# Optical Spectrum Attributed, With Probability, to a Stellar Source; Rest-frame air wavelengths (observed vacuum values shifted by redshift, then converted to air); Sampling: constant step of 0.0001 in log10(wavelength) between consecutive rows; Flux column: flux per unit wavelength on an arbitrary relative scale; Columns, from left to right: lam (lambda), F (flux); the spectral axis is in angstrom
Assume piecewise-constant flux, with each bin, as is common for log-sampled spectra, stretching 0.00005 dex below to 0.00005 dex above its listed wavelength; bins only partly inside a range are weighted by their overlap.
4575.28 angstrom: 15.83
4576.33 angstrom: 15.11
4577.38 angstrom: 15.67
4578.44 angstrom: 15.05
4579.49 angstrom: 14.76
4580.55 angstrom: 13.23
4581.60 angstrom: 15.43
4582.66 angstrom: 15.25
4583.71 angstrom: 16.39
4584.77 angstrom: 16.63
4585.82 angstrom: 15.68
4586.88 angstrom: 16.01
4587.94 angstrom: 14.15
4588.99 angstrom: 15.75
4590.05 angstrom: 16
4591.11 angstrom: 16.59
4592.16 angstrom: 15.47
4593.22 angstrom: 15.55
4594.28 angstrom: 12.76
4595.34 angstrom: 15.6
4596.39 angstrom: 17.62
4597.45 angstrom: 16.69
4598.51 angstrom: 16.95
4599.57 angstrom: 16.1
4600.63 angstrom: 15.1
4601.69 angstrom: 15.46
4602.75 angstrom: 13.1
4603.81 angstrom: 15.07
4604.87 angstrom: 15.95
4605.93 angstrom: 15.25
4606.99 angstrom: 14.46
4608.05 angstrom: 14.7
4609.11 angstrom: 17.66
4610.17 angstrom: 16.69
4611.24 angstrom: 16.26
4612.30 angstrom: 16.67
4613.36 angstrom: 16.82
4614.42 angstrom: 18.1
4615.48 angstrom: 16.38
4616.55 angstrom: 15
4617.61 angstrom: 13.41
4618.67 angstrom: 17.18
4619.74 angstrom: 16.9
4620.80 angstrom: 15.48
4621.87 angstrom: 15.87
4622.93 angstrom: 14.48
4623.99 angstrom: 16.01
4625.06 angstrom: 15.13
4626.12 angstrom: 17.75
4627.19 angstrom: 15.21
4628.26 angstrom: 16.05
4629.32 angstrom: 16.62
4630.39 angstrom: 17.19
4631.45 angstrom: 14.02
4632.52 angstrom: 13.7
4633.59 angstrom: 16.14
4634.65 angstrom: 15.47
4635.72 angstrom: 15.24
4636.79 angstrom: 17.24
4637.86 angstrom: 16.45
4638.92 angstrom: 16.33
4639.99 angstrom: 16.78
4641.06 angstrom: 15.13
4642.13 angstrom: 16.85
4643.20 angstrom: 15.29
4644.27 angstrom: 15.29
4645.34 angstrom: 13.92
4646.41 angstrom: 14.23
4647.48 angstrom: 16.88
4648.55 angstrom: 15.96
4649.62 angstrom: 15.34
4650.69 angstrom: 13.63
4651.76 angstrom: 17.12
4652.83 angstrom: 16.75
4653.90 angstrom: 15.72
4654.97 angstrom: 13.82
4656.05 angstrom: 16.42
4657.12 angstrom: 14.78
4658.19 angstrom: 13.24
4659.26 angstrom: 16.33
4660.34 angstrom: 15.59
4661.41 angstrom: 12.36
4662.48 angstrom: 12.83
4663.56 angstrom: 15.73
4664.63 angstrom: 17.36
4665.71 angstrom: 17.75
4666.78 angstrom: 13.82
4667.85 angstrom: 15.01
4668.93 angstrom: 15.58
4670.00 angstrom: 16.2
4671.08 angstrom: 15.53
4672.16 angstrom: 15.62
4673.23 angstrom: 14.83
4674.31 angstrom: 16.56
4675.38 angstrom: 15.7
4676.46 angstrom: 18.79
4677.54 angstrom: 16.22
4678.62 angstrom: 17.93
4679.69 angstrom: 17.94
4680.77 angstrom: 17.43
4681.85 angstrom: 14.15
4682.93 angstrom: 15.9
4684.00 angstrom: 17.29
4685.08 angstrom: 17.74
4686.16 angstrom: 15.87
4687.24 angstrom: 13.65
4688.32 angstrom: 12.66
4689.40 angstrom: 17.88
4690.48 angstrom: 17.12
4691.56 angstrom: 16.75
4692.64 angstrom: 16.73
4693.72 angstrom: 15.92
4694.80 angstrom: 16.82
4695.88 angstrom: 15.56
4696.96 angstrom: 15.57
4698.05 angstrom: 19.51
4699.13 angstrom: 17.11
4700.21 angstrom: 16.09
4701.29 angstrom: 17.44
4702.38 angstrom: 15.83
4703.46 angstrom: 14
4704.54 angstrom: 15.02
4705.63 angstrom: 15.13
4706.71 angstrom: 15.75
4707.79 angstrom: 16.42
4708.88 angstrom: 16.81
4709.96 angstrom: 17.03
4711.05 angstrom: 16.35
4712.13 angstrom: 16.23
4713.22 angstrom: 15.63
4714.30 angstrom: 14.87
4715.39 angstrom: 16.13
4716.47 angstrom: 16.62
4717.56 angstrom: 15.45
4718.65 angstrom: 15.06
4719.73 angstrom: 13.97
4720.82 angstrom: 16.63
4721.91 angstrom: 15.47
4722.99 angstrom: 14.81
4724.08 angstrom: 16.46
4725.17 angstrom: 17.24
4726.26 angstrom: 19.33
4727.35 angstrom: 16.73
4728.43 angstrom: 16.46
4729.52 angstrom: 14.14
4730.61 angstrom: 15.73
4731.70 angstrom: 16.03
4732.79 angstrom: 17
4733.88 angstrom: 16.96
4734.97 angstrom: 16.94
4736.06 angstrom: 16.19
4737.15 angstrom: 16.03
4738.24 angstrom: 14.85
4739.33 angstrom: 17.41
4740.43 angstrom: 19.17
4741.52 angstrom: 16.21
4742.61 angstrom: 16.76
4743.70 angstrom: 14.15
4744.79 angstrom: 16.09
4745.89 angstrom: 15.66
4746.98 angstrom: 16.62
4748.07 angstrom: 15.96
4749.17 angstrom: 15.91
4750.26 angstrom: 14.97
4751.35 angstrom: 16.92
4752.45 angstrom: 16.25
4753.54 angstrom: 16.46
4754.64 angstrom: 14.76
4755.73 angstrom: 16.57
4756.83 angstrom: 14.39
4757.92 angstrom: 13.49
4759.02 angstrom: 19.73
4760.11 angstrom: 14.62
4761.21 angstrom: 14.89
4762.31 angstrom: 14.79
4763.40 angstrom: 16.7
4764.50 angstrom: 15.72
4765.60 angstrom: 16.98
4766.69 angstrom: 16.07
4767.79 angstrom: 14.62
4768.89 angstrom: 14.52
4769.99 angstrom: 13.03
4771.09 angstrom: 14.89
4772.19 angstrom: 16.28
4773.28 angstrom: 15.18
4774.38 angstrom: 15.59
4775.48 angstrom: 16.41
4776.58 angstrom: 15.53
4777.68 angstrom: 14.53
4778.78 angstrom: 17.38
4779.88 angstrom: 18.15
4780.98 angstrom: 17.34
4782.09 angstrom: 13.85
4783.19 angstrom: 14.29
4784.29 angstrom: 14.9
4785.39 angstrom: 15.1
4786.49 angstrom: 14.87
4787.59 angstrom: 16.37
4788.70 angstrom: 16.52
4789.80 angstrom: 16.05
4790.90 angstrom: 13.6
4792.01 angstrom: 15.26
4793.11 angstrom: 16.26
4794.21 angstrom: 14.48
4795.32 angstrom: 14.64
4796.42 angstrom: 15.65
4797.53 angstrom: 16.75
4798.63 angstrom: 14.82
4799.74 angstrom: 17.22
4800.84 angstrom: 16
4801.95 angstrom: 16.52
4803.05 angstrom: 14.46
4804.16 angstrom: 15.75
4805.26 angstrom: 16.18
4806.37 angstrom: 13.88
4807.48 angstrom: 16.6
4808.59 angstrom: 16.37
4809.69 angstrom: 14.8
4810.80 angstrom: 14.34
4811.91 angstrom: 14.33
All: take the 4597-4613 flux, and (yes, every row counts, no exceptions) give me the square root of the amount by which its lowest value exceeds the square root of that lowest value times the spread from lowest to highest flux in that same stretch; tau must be 2.3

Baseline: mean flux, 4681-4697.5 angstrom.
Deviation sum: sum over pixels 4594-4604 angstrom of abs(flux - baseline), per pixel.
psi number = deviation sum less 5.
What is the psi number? 7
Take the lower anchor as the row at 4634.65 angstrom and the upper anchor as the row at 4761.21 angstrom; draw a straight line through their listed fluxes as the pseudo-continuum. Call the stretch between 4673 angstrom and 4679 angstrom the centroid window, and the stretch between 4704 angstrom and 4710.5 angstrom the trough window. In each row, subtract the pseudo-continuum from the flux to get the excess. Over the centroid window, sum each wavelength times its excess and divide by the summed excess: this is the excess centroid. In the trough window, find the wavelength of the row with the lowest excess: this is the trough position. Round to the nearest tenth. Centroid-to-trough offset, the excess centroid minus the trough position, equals -27.5 angstrom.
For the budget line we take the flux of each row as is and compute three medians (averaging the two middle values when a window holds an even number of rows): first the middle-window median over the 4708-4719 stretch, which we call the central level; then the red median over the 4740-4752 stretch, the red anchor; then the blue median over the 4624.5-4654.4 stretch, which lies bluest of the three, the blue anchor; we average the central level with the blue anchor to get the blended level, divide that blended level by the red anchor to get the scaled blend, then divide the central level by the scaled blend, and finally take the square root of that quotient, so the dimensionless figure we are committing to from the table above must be 4.03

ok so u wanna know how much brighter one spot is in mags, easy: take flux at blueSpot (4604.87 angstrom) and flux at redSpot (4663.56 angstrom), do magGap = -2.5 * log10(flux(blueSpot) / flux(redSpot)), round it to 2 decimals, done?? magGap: -0.02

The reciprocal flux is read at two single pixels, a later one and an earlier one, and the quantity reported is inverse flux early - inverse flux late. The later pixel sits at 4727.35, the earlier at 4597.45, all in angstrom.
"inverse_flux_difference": 0.0001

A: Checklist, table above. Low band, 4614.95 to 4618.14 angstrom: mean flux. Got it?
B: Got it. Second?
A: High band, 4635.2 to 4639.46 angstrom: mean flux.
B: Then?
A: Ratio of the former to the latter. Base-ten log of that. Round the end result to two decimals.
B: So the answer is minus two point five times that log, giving 0.10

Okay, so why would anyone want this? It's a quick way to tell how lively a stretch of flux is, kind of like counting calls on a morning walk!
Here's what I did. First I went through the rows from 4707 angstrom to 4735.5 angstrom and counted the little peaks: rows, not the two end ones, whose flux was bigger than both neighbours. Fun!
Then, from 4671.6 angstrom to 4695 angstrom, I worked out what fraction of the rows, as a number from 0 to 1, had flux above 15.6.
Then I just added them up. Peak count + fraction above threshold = 5.8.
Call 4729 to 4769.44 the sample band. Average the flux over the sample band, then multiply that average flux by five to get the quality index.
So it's 79.8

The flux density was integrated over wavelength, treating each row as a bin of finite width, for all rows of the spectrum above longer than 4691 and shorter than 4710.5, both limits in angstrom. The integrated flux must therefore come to 318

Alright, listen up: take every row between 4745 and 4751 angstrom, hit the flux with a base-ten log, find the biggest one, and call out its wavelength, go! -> 4746.98 angstrom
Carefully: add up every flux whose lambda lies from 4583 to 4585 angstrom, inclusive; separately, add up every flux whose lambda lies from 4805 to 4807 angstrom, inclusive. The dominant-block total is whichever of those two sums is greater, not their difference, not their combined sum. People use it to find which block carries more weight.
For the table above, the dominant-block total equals 33.0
